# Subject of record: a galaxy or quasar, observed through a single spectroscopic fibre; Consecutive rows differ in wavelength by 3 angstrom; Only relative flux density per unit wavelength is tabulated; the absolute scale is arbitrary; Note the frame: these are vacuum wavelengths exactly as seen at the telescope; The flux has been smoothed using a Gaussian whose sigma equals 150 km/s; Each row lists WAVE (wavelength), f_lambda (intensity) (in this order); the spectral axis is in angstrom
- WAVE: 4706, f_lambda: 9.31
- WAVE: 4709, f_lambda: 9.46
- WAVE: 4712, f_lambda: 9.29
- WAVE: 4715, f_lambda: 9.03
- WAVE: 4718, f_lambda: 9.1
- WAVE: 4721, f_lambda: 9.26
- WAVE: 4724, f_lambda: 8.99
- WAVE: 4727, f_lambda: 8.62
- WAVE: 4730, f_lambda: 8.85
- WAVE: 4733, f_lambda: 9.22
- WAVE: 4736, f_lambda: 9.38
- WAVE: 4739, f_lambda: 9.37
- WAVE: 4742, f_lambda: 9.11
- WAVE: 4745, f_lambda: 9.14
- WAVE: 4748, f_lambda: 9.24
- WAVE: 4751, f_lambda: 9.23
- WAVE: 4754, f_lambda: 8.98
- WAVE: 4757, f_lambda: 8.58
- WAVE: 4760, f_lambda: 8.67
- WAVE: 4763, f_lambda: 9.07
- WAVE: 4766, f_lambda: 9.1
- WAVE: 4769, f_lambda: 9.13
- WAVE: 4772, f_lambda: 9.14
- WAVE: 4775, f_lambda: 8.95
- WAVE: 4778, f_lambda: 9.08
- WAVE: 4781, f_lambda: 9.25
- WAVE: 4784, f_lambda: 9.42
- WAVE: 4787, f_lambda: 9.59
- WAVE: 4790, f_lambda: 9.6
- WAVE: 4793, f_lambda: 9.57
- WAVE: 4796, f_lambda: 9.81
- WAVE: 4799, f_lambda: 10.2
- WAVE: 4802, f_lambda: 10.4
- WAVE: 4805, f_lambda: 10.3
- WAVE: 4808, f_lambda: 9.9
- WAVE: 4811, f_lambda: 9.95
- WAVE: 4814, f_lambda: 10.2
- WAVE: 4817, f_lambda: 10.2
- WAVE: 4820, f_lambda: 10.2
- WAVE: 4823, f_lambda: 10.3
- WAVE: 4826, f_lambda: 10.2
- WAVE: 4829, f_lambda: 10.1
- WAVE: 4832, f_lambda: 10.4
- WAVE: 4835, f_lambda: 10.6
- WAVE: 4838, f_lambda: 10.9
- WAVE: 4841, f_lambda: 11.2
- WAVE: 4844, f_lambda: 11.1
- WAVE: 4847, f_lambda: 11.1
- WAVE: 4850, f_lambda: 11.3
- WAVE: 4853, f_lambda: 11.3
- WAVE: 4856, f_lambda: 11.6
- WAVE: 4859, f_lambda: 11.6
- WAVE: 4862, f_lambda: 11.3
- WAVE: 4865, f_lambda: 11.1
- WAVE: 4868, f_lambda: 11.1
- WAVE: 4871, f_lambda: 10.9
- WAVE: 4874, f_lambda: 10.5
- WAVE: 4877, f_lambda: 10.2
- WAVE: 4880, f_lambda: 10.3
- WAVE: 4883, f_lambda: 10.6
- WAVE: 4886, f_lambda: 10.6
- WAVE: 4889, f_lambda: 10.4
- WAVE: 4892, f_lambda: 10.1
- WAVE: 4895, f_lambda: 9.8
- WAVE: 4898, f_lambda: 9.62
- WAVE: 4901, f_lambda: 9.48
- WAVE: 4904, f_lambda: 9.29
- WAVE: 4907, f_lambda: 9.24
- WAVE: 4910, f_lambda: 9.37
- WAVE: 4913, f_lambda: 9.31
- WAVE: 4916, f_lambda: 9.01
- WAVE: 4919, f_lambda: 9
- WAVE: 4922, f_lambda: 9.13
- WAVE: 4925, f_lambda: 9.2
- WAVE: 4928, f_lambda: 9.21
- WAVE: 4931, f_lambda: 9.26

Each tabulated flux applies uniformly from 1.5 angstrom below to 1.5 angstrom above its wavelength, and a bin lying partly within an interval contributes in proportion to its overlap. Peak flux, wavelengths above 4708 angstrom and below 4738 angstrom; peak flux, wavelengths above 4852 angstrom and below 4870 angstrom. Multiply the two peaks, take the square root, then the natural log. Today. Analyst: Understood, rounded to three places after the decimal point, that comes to 2.349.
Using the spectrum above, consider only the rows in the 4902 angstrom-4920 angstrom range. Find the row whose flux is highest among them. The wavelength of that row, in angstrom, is 4910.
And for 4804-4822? 4805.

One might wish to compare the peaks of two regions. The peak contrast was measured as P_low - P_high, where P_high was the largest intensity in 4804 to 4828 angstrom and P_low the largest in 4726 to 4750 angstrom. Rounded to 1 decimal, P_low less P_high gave -0.9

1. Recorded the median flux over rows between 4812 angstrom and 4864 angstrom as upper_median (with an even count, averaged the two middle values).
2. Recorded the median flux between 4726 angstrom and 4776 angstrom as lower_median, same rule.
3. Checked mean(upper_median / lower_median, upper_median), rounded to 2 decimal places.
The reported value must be 6.05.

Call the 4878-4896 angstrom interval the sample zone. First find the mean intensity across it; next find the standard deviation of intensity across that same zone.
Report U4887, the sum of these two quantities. 10.6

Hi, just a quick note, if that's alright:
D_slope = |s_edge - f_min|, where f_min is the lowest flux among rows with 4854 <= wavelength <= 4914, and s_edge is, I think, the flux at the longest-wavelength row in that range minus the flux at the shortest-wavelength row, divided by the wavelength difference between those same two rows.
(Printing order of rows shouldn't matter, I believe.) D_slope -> 9.3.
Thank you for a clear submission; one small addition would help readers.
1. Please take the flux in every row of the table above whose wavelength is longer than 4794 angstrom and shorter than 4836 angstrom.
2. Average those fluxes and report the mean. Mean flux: 10.2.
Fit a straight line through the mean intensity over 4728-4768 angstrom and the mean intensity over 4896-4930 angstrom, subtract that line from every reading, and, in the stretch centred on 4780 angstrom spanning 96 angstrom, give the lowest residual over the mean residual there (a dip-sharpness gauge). -1.2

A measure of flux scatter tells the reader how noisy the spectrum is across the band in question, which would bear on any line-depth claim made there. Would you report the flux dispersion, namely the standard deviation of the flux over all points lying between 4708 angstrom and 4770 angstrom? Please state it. 0.24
